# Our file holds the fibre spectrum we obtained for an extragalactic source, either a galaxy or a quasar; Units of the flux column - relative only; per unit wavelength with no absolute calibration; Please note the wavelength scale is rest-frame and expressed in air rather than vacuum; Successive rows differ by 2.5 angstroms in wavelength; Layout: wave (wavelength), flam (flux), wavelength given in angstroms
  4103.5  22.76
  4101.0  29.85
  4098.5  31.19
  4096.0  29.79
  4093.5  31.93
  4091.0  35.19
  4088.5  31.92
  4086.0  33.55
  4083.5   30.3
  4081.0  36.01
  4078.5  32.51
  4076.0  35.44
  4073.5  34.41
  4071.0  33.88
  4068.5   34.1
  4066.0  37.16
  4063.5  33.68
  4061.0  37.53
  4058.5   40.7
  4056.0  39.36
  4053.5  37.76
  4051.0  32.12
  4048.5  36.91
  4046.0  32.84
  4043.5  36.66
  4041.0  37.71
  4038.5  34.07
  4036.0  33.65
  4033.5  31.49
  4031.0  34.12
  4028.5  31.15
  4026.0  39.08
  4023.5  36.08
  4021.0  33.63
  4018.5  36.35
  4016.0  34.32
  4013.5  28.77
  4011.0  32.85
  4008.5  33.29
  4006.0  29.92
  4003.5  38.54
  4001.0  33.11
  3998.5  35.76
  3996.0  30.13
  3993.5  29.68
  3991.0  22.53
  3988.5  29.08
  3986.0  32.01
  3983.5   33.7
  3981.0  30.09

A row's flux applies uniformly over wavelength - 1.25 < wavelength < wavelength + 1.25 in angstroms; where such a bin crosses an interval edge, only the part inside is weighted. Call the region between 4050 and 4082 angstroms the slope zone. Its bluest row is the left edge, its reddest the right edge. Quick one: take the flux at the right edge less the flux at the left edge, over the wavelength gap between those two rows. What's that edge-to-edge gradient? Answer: 0.13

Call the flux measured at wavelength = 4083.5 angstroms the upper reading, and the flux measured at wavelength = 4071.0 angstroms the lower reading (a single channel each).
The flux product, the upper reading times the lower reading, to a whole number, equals 1027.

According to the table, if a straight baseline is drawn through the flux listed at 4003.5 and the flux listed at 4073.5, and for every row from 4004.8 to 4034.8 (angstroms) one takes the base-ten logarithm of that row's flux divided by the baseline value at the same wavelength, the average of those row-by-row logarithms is -0.05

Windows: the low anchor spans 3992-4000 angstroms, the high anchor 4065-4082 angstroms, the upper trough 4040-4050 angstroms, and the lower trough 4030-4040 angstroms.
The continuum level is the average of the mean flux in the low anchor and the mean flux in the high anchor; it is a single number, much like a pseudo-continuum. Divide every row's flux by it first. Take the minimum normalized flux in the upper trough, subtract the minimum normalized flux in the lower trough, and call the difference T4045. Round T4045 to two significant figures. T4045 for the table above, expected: 0.041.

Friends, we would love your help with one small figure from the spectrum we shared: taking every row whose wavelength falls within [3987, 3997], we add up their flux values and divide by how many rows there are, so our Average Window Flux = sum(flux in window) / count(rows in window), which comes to 27.9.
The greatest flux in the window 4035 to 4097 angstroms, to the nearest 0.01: 40.70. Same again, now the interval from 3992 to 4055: 39.08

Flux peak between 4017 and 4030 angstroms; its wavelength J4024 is 4026.0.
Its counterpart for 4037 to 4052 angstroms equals 4041.0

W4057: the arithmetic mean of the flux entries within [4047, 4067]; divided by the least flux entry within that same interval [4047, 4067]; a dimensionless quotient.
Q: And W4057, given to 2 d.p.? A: 1.15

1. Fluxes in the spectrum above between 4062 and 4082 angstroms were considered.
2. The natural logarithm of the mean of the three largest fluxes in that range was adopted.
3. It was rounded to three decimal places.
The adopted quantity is 3.589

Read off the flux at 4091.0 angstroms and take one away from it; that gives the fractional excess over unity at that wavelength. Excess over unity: 34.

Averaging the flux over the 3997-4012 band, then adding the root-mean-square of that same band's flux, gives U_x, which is 67.9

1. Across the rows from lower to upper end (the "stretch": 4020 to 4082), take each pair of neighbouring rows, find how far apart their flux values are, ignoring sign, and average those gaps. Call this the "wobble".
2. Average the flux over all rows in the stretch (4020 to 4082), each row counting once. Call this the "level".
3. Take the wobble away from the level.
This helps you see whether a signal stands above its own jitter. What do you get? 32.4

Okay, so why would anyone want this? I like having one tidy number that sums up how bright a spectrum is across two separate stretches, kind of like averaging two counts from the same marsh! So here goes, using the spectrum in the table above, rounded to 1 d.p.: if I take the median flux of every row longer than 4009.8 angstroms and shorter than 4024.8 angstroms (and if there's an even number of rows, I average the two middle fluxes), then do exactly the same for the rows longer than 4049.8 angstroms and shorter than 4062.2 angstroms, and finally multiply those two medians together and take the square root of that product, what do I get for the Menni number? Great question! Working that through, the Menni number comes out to 35.8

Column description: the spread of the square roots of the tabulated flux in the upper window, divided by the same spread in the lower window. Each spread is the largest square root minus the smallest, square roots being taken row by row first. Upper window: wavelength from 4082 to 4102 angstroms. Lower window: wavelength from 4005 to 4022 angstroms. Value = 0.713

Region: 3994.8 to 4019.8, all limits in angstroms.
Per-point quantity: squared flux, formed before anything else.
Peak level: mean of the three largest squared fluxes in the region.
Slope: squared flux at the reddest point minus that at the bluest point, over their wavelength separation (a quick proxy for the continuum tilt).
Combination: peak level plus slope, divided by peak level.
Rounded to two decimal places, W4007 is 1.01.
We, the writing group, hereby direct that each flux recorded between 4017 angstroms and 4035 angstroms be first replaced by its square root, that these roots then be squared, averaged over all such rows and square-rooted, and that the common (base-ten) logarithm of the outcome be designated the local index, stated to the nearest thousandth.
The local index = 0.769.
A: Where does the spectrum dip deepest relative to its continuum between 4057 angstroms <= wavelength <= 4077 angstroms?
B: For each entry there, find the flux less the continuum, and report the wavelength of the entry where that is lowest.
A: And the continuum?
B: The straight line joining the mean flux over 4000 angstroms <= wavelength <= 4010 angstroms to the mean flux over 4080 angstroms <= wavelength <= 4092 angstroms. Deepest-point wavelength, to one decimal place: 4063.5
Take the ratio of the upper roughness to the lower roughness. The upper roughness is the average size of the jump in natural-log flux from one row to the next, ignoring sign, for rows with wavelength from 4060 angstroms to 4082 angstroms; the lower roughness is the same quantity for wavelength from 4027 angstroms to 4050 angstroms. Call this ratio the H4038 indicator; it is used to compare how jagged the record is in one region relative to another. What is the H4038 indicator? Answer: 0.88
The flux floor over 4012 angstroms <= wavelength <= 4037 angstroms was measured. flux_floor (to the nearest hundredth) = 28.77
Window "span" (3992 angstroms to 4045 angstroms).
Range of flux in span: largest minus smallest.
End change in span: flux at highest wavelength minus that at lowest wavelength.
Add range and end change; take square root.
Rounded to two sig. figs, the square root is 4.2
